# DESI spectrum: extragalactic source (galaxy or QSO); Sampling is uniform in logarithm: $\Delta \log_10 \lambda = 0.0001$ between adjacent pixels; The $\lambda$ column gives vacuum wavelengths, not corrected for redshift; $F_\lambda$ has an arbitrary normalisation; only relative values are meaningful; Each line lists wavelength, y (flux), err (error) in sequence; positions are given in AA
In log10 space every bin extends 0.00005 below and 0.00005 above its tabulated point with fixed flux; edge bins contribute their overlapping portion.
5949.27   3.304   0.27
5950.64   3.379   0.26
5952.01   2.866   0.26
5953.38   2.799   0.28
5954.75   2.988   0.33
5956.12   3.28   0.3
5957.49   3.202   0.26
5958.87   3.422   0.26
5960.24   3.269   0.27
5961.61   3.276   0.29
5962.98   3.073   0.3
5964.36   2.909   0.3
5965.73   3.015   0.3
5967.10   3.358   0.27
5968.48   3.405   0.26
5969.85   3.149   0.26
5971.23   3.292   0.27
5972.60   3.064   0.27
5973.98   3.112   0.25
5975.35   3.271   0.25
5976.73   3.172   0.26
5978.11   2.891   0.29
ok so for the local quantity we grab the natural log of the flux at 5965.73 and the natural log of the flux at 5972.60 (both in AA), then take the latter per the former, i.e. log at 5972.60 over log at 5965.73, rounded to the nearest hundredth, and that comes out 1.01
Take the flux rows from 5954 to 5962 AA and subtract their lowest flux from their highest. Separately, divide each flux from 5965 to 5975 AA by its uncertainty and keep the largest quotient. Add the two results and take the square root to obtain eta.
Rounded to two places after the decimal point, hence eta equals 3.68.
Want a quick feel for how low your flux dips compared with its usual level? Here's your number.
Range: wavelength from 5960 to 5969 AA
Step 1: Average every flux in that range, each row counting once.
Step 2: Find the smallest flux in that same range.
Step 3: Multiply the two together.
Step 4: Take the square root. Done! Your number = 3.04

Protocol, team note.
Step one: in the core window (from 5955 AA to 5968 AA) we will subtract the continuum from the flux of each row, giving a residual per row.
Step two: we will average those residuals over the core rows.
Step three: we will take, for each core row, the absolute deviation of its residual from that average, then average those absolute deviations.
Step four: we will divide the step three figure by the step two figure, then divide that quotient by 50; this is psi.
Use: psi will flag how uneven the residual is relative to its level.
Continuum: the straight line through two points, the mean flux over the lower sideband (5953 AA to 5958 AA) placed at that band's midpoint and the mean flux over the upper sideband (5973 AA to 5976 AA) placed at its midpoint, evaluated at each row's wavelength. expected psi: 0.03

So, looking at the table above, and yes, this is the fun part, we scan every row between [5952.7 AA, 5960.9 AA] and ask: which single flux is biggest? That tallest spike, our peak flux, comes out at 3.422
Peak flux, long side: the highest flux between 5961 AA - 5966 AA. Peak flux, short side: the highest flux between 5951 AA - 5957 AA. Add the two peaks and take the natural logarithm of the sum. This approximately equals 1.880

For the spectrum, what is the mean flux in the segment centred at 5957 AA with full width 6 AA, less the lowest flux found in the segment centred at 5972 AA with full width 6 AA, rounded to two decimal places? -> 0.16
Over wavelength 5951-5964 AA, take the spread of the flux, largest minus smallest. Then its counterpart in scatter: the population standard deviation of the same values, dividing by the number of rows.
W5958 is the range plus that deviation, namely 0.82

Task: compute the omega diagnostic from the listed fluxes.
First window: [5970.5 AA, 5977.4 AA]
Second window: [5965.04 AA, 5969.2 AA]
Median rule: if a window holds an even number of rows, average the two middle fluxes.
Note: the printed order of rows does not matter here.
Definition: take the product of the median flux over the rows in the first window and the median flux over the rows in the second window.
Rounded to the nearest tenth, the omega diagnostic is 10.7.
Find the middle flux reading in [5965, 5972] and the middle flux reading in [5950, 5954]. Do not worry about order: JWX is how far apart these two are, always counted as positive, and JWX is 0.43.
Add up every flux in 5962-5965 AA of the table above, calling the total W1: 5.98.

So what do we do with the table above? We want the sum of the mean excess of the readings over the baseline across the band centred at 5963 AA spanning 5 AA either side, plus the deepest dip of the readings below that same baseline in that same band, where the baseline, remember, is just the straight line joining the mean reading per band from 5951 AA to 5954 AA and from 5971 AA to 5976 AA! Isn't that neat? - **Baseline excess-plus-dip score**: 0.30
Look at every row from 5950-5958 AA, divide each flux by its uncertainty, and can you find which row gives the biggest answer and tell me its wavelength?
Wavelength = 5950.64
